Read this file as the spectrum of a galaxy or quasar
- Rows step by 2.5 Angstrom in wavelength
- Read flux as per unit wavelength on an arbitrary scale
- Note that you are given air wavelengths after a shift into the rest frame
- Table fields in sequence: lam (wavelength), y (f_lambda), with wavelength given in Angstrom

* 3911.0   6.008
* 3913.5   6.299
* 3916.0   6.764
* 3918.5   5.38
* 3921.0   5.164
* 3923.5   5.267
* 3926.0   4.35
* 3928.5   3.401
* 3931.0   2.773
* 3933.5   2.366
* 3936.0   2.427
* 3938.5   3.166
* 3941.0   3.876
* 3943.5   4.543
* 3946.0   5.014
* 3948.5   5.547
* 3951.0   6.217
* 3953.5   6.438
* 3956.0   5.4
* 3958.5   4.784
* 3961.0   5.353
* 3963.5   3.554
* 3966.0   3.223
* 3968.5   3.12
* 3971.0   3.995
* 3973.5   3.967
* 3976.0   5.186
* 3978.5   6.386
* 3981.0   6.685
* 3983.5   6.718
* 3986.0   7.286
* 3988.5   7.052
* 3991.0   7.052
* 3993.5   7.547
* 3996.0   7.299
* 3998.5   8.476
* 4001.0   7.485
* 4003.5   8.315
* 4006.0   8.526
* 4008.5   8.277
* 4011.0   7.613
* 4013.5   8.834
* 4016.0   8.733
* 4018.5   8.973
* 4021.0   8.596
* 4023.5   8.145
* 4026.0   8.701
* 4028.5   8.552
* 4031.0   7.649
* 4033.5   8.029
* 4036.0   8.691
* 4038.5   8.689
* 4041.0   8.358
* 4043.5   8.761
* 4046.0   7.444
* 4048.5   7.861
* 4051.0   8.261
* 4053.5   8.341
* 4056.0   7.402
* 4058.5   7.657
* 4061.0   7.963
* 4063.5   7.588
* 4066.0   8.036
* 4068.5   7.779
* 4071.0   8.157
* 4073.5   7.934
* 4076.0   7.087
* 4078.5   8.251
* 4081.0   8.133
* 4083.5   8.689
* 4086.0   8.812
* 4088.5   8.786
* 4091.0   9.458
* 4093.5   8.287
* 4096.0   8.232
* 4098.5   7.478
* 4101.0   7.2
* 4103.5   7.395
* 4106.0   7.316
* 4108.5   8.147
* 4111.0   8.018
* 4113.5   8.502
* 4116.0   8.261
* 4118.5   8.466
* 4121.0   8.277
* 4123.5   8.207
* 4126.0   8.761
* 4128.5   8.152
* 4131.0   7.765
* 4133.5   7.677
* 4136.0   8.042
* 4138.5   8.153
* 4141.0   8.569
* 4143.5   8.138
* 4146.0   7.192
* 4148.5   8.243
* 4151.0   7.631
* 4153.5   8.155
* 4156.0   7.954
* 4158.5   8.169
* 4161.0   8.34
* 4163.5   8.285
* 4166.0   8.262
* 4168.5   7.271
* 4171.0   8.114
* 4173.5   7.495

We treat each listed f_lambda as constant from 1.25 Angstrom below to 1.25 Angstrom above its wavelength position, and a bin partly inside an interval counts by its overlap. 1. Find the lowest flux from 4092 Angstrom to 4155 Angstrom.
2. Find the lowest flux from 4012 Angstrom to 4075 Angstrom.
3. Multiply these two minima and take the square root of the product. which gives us 7.3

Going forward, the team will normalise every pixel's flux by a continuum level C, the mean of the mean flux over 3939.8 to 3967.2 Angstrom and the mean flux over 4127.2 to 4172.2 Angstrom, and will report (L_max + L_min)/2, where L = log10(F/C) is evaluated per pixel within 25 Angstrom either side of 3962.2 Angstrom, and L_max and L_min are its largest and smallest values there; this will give -0.132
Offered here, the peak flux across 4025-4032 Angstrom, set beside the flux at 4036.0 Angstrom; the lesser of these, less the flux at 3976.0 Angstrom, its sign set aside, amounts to 3.5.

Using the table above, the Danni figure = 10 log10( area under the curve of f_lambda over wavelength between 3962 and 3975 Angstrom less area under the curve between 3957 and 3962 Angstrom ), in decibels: 13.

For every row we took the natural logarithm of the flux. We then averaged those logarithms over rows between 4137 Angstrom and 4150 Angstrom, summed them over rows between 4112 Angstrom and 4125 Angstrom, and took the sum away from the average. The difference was -8.52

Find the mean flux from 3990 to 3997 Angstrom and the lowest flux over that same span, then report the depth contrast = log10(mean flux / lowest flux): 0.015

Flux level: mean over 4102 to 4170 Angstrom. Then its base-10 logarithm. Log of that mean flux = 0.906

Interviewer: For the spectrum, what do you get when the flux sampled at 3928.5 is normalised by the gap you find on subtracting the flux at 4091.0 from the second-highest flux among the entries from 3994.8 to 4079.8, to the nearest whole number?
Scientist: -5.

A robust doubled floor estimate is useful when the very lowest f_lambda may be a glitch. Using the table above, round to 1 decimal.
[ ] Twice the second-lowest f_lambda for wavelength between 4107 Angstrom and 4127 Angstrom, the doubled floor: 16.3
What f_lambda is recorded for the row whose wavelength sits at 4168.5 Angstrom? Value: 7.271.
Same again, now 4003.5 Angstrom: 8.315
